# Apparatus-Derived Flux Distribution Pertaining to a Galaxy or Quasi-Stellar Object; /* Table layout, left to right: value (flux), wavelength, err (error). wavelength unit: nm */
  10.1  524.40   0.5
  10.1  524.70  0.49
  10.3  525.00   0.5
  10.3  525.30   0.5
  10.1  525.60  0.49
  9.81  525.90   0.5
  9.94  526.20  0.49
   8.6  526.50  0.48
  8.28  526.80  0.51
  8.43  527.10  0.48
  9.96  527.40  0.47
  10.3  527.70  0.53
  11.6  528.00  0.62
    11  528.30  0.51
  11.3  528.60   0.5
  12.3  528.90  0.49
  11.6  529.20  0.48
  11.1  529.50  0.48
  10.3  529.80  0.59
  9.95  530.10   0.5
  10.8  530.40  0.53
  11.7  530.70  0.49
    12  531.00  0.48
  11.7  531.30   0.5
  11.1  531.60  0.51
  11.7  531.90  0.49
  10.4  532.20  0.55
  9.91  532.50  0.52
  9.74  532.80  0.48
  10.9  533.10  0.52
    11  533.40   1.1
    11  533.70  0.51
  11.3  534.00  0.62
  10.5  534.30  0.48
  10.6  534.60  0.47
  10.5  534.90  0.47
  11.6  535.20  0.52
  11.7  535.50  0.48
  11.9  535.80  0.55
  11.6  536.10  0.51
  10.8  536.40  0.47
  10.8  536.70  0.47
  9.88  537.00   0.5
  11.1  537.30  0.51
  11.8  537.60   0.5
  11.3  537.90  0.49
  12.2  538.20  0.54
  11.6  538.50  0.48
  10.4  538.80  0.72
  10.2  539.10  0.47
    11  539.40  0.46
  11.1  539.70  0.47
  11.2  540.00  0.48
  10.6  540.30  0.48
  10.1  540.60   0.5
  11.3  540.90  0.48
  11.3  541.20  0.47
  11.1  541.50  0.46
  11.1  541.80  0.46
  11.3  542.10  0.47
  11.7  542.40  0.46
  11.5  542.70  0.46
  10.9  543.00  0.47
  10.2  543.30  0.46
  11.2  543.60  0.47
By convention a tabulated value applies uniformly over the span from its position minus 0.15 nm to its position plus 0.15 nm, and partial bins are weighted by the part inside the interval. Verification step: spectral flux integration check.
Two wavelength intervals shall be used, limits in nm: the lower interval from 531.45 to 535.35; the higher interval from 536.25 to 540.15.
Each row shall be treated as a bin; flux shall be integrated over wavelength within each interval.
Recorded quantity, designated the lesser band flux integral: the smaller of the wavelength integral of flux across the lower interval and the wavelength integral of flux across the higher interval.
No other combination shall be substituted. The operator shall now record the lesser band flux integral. 42.1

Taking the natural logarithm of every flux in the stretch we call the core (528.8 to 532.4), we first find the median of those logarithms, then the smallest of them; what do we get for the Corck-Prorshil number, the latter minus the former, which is -0.13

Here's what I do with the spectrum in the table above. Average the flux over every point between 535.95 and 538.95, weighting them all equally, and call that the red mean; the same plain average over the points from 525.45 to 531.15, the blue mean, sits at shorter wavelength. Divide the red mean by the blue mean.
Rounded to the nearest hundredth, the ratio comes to 1.06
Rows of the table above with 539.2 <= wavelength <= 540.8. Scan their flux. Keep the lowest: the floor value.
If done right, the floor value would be 10.1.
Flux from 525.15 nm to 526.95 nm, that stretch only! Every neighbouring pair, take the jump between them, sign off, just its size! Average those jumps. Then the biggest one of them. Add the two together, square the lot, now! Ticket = 3.2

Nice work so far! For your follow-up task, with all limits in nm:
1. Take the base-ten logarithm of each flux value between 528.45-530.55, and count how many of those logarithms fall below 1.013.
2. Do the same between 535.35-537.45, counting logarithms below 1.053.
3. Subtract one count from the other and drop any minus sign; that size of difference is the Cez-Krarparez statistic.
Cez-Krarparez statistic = 2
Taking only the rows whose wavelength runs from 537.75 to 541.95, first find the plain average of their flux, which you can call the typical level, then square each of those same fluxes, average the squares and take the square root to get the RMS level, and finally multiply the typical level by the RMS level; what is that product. 122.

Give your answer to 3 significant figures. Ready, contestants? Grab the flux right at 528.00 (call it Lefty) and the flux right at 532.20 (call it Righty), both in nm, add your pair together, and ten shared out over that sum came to 0.455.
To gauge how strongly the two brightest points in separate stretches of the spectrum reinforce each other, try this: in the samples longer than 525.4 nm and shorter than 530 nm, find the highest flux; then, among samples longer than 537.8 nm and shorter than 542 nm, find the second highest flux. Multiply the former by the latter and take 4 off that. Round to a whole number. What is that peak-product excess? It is 139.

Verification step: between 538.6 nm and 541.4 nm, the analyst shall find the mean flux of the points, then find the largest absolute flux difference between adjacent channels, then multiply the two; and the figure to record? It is 13.0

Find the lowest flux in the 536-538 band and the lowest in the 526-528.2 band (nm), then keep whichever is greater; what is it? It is 9.9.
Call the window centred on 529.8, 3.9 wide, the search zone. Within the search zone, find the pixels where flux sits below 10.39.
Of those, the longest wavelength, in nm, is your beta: 530.10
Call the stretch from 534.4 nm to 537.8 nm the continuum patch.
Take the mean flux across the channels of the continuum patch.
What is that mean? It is 11.1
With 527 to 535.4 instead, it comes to 10.9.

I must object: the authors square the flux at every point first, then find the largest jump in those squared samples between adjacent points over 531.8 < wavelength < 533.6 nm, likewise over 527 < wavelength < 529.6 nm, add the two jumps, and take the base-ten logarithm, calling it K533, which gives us 1.76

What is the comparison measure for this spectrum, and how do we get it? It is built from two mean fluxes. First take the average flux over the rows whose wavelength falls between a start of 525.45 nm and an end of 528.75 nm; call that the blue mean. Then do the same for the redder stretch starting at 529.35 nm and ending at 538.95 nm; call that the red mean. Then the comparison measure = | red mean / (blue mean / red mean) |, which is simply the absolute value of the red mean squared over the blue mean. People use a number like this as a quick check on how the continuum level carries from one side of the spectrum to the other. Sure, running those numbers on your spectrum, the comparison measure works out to 12.2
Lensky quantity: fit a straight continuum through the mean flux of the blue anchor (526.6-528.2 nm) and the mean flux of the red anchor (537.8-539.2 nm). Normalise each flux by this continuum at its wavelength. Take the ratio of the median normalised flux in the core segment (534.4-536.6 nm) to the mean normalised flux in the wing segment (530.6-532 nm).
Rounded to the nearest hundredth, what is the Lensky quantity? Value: 0.94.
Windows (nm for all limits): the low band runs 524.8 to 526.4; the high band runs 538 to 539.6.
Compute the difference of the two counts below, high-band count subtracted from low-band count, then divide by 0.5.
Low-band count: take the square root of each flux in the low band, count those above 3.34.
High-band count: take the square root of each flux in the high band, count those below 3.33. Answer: -6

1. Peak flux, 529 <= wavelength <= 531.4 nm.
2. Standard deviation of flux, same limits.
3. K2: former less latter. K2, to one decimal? 11.3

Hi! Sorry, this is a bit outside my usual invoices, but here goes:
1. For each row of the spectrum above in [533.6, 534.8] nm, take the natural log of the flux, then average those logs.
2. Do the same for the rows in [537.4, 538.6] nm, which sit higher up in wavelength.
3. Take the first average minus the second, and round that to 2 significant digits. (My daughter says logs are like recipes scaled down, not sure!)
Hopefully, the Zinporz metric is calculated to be -0.078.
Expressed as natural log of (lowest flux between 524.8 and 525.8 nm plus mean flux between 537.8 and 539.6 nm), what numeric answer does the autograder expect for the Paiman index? 3.055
